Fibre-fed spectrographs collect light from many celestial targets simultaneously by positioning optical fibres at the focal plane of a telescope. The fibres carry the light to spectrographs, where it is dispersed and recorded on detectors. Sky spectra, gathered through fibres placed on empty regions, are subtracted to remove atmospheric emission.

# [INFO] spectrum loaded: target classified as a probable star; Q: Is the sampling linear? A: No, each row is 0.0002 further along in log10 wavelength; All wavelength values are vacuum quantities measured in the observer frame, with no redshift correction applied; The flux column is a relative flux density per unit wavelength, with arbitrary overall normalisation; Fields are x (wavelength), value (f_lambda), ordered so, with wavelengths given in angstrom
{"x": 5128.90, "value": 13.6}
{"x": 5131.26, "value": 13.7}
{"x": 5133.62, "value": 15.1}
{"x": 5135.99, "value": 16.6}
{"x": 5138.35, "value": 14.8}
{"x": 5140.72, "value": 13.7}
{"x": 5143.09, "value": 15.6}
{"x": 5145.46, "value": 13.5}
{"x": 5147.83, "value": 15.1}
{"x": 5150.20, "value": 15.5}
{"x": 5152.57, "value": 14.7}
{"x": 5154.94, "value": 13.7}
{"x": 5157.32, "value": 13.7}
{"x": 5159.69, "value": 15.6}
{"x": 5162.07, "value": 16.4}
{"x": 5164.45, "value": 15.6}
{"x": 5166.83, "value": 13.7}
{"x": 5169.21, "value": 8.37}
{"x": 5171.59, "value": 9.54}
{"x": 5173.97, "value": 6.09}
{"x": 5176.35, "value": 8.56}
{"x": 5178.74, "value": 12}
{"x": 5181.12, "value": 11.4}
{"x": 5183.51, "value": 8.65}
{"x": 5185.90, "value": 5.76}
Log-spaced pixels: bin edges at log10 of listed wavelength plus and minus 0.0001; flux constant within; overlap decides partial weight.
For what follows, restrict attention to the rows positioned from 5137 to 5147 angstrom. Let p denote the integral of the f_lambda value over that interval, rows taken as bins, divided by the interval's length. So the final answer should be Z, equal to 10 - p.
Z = -4.5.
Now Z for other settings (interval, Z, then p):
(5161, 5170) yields -3.7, 13.7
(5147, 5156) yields -4.8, 14.8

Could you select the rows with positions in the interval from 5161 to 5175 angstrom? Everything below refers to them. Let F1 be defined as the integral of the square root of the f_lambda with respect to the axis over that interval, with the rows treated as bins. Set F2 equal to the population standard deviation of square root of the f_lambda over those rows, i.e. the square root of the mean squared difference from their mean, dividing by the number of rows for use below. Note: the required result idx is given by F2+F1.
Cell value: 48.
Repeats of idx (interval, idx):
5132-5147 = 58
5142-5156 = 54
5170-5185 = 46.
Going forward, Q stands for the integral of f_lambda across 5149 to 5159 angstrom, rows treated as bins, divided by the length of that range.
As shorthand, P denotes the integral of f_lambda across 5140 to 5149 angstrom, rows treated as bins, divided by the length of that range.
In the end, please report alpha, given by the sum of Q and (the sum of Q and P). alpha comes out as 43.5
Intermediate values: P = 14.5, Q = 14.47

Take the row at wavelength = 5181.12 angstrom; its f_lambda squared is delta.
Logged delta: 130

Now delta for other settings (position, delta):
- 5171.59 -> 91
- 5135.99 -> 276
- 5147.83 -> 228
